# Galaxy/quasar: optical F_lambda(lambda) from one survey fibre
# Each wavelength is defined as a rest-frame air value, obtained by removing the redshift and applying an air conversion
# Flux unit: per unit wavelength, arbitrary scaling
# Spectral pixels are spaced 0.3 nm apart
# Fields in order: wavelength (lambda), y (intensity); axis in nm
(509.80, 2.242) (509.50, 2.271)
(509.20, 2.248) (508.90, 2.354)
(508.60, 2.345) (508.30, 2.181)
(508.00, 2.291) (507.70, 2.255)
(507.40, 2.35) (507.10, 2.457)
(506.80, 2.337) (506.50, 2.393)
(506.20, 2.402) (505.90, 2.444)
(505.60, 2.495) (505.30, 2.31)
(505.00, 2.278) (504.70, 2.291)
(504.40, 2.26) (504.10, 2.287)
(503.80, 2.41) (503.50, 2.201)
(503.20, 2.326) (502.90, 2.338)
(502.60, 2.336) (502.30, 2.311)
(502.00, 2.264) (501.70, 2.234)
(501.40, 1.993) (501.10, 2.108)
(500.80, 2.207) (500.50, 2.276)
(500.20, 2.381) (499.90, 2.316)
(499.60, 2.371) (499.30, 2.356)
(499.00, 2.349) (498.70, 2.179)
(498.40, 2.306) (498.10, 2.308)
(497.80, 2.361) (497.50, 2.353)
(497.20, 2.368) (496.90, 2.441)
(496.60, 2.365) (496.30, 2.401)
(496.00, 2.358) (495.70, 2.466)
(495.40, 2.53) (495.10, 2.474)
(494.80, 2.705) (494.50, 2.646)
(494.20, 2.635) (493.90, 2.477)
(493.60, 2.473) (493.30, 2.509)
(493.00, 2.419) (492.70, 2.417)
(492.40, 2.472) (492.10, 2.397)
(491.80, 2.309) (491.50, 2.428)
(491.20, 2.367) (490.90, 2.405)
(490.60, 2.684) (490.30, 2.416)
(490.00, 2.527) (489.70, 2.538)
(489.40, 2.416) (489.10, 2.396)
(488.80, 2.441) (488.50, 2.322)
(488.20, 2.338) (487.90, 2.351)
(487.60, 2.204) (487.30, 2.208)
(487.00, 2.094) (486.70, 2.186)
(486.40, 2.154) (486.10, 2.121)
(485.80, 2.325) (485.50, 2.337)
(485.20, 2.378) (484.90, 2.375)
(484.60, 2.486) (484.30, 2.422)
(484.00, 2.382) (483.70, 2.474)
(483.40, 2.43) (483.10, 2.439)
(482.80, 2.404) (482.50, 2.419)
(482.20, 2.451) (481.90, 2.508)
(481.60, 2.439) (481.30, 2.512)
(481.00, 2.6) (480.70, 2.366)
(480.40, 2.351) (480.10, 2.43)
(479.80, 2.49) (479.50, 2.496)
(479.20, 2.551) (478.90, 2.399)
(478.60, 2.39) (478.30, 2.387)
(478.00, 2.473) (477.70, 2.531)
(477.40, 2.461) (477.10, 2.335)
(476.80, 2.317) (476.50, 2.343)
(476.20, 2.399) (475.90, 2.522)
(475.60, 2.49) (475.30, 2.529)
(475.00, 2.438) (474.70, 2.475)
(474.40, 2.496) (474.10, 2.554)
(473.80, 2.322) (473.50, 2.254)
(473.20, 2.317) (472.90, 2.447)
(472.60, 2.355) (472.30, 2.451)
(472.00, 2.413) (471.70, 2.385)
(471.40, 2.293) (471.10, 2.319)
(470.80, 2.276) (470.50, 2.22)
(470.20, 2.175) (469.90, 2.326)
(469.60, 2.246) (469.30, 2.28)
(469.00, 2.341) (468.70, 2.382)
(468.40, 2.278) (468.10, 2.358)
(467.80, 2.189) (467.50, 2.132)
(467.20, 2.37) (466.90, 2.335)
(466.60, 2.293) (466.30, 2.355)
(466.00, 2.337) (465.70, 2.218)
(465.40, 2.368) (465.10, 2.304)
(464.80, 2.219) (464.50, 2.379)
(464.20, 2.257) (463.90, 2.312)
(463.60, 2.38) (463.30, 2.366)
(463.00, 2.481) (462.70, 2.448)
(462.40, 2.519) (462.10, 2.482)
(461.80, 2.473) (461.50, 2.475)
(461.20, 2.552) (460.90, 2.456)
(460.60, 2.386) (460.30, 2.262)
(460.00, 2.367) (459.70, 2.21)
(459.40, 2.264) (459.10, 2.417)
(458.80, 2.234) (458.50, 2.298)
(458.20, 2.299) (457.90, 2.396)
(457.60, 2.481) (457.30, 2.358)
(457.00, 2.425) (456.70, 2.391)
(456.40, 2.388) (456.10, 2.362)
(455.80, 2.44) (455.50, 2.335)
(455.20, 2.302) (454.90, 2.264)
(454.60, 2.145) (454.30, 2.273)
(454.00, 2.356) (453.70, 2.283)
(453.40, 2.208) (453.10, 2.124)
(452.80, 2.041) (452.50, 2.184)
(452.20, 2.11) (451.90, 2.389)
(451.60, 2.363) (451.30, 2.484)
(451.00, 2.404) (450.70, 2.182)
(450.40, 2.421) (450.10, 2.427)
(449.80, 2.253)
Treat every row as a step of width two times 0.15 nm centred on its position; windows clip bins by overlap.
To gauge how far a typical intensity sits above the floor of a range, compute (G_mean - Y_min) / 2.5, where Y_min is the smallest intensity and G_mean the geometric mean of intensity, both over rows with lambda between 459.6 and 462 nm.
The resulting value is 0.074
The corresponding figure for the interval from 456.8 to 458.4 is 0.037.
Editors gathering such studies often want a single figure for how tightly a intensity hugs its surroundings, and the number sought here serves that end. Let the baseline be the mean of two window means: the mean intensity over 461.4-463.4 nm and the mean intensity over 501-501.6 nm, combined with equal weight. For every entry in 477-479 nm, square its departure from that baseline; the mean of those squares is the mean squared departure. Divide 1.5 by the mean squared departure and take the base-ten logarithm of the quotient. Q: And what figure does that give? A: 1.7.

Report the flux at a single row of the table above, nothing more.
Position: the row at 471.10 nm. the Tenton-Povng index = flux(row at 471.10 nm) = 2.319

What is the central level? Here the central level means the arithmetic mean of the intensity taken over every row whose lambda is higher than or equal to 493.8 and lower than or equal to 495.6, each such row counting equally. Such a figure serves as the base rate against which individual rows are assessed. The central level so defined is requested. 2.58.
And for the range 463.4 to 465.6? 2.32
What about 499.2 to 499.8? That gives 2.36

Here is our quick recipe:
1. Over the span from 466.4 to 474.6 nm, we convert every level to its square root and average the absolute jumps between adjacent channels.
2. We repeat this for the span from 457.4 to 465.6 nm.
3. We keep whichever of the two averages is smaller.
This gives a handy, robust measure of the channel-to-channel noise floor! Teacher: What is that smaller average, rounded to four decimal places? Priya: 0.0263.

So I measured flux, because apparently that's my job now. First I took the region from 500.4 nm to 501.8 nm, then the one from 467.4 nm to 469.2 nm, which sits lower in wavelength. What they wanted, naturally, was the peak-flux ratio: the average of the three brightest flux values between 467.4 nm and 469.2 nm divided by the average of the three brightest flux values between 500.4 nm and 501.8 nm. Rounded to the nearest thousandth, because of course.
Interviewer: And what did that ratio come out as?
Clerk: 1.054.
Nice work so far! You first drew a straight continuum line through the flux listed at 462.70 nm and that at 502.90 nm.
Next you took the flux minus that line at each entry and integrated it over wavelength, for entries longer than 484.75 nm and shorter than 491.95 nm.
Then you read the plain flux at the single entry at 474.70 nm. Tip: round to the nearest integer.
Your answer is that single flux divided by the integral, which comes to -11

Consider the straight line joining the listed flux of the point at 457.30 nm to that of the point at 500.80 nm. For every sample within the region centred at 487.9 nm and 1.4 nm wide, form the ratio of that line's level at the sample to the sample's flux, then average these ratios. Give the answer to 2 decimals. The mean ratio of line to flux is 0.99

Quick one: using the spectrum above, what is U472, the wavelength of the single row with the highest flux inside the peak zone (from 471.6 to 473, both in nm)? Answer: 472.30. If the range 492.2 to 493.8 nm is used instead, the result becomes 493.30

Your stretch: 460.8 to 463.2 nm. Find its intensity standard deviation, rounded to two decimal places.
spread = 0.03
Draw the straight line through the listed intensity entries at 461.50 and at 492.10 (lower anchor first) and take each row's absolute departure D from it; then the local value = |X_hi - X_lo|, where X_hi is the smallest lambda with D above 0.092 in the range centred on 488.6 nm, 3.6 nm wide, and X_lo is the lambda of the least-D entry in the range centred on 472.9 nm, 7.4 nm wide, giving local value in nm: 14.10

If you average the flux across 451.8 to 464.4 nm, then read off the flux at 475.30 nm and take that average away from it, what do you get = 0.191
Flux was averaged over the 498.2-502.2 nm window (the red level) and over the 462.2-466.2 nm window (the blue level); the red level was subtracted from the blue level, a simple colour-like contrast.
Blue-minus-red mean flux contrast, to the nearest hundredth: 0.10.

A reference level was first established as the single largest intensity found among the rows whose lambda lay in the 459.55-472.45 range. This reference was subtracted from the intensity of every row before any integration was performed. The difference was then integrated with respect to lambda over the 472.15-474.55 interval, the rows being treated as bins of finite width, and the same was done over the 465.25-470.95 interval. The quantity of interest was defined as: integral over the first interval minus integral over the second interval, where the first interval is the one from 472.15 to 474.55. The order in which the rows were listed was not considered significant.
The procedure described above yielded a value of 1.1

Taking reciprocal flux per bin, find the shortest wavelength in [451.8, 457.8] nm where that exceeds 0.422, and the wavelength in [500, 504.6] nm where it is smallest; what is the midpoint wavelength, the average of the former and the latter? 478.00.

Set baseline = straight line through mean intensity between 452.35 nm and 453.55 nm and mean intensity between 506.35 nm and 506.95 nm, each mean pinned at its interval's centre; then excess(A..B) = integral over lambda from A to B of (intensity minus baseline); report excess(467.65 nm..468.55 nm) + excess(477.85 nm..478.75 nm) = 0.22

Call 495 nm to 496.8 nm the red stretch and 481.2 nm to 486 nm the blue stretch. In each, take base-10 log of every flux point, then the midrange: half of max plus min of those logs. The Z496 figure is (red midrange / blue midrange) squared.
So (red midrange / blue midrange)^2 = 1.02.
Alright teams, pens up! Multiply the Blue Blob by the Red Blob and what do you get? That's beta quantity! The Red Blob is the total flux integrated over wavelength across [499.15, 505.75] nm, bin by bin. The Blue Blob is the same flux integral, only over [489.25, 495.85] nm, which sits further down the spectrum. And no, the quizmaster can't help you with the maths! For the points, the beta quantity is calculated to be 248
